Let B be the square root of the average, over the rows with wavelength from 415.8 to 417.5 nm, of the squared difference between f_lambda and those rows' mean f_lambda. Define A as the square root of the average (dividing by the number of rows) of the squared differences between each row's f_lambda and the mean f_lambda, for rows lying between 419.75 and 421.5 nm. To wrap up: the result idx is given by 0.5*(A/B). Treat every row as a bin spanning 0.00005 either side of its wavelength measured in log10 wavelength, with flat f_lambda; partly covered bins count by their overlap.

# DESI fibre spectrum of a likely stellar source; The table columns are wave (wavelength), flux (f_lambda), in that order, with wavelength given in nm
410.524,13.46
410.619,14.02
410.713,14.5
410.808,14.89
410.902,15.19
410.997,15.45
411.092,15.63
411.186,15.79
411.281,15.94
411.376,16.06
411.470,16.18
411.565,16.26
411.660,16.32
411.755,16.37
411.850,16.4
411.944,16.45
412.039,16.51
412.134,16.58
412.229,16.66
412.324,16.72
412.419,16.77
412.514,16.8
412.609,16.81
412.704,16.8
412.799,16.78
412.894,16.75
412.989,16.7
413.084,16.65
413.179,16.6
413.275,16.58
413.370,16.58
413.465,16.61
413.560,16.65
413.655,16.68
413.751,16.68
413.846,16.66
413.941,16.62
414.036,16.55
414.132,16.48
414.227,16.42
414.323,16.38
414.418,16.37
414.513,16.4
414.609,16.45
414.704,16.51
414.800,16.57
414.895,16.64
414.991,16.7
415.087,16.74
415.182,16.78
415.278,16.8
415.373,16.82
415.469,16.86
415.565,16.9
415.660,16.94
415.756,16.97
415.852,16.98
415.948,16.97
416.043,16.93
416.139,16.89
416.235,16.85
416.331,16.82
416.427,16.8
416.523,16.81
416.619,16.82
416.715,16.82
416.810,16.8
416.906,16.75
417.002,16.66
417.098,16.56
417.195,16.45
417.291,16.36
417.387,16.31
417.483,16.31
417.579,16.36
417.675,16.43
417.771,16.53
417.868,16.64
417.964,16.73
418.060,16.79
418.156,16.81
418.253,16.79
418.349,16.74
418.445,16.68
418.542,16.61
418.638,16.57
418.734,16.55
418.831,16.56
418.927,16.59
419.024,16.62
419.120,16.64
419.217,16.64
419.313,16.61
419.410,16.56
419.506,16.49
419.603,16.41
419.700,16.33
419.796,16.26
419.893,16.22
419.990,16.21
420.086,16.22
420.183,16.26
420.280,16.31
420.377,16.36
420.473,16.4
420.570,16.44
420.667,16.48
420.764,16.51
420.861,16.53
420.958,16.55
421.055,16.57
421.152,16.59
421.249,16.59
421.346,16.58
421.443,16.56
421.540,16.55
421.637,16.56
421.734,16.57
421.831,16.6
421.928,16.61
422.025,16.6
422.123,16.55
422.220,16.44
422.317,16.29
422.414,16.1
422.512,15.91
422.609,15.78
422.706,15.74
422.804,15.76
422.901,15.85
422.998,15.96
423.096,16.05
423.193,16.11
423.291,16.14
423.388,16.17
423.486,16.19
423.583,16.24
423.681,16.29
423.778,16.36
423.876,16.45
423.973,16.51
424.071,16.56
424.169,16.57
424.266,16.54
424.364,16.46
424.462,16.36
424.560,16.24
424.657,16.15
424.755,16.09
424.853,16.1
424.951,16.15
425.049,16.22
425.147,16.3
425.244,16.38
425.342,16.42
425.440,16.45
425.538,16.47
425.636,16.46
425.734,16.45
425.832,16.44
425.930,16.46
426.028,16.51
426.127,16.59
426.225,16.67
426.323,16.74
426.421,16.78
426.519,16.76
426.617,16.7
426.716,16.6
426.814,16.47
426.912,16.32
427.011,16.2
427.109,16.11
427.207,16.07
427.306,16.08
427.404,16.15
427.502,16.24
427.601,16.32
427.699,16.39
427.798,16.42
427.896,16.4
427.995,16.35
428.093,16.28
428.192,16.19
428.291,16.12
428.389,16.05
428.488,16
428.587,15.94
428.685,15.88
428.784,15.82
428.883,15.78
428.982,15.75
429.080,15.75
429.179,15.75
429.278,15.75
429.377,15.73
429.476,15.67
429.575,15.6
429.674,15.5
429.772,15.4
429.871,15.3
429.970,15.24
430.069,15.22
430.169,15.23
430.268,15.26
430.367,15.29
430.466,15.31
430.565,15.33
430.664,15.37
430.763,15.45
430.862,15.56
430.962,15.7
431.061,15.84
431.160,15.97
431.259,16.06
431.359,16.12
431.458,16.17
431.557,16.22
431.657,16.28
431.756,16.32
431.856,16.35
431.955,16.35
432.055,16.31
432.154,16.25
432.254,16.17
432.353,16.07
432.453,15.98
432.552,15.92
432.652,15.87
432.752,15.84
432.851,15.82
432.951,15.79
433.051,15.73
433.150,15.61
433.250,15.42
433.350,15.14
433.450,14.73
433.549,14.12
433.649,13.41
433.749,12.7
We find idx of 0.33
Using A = 0.141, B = 0.216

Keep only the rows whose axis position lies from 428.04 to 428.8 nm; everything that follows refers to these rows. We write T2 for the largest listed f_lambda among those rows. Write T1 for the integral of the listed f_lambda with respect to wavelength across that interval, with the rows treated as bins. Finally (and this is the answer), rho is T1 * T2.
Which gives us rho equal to 199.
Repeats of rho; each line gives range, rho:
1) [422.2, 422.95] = 197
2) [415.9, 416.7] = 229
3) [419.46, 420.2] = 199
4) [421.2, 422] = 220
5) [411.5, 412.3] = 219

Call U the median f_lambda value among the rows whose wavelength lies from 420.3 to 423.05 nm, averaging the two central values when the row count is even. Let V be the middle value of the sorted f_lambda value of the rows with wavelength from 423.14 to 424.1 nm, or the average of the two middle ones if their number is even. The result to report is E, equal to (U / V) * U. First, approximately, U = 16.5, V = 16.3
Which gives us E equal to 16.8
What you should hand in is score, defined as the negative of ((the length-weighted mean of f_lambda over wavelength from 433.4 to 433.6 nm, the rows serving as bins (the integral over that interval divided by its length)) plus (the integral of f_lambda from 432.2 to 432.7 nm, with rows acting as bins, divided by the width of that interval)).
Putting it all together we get -30.5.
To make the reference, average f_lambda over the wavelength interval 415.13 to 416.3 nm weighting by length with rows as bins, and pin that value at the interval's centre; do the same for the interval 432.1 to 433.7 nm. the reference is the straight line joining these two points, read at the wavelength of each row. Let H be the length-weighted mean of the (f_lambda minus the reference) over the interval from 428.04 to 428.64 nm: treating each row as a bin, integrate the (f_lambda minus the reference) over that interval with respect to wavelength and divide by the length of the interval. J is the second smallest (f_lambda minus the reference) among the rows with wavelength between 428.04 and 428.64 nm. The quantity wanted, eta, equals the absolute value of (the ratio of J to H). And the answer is 0.63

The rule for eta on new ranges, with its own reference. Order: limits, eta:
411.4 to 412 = 1.08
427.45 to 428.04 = 0.90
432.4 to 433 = 0.89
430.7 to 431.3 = 1.04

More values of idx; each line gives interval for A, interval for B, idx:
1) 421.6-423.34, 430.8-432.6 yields 0.72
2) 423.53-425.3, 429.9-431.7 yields 0.20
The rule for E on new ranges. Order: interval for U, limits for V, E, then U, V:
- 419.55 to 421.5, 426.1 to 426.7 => 16.1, 16.4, 16.7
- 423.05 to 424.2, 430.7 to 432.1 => 16.4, 16.3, 16.1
